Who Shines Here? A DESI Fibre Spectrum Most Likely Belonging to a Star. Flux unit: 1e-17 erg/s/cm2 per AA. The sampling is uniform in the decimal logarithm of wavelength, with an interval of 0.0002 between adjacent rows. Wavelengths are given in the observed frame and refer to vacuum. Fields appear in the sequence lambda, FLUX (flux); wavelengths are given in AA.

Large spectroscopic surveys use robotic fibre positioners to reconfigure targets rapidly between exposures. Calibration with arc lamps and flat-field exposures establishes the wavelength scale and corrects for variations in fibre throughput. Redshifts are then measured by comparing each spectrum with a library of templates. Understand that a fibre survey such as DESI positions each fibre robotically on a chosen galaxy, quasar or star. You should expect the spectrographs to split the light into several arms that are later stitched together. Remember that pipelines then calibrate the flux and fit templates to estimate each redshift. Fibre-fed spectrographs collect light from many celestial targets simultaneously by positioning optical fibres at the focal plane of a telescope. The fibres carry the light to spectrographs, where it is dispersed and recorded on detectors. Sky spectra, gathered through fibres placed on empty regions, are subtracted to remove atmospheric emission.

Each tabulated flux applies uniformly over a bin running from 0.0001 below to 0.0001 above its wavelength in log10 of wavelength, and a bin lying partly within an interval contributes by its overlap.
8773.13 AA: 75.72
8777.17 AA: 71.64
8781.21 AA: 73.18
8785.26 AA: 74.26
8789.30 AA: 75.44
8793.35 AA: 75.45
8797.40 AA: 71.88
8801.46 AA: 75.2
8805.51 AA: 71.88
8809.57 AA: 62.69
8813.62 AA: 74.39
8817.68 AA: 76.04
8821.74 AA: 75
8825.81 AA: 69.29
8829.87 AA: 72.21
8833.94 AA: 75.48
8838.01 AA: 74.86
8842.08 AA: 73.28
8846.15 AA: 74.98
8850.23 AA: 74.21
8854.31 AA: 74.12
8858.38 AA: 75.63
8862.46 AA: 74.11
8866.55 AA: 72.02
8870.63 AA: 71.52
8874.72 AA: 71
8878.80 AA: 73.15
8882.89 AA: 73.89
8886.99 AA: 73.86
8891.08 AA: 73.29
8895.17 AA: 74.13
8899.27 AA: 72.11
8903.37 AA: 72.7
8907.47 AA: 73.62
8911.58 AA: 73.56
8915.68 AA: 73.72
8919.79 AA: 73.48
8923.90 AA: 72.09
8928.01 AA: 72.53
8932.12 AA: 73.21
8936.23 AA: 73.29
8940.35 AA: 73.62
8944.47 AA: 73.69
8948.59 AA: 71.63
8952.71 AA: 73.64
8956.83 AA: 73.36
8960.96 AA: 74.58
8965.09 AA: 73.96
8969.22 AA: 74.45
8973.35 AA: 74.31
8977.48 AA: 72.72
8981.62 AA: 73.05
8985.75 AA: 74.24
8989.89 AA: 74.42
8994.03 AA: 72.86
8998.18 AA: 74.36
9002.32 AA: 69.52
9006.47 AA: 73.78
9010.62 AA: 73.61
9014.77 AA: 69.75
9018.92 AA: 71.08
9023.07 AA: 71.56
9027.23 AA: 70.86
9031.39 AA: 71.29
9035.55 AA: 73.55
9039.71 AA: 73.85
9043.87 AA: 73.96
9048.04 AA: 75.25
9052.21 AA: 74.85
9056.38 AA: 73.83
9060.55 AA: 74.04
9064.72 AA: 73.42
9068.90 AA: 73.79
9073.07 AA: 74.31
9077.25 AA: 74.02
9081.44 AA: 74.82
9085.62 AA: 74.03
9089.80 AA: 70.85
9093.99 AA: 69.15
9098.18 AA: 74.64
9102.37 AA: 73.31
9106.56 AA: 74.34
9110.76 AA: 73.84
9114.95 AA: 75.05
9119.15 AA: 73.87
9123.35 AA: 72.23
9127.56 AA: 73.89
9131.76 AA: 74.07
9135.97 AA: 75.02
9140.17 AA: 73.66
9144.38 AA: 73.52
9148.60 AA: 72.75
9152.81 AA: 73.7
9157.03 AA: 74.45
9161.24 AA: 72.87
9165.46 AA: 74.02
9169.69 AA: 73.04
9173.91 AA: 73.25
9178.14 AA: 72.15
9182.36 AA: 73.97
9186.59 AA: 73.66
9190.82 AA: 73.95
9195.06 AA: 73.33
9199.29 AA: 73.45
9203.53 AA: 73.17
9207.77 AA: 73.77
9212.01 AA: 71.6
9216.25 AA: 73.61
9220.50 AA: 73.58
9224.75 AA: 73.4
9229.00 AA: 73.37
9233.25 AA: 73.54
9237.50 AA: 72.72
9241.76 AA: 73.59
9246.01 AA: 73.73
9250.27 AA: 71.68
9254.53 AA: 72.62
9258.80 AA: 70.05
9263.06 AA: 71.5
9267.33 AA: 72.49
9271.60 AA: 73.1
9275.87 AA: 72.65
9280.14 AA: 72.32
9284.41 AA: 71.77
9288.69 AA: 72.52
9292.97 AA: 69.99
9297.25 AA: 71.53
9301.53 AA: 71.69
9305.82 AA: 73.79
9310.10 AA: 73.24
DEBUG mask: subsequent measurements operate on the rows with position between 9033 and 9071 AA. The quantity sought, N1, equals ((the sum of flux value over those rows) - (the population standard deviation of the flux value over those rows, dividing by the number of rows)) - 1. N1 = 665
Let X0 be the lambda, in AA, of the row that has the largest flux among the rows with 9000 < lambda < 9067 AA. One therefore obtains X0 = 9048.04 AA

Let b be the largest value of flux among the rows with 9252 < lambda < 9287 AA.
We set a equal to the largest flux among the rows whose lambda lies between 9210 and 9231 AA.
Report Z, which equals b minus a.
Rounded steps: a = 73.61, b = 73.1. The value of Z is -0.5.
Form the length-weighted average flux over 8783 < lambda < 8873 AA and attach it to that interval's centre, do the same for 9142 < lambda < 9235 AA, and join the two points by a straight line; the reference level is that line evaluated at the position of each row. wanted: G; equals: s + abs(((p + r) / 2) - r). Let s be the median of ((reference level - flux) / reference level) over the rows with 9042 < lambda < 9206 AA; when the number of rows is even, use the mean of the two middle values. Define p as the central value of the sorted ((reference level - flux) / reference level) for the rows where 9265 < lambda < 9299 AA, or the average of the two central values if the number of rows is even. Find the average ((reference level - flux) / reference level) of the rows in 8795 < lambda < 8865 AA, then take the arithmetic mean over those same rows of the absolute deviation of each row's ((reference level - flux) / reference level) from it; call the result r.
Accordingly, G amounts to 0.0016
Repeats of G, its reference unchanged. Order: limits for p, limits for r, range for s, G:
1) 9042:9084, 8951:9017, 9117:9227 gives 0.0087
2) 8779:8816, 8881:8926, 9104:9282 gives 0.0084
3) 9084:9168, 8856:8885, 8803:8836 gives 0.0130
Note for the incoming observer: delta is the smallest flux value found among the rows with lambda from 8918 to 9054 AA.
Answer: 69.52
